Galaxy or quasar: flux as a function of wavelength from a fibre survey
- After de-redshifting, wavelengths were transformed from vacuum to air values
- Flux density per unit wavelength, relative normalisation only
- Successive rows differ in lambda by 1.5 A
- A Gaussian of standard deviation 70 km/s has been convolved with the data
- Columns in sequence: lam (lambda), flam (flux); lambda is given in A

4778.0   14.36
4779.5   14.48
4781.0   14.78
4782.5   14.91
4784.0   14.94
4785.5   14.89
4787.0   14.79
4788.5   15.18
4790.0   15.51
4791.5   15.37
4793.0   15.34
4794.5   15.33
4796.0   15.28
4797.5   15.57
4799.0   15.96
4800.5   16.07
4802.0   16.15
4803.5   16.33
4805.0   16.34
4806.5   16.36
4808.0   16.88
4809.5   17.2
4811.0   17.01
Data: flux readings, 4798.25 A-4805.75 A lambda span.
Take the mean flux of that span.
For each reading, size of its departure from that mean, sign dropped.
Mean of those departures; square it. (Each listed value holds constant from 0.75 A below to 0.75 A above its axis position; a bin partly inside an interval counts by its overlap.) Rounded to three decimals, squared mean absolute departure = 0.017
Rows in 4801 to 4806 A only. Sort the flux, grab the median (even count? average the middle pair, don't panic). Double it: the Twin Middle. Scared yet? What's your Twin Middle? 32.7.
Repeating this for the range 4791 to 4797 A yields 30.7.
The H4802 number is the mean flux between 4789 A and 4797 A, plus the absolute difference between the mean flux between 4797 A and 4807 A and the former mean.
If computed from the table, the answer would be 16.1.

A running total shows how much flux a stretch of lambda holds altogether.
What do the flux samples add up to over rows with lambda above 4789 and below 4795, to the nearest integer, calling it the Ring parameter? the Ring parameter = 62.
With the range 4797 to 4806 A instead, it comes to 96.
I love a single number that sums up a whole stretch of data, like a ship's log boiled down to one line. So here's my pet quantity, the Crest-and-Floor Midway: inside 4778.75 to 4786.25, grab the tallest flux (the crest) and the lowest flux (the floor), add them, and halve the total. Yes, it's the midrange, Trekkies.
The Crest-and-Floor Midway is 14.7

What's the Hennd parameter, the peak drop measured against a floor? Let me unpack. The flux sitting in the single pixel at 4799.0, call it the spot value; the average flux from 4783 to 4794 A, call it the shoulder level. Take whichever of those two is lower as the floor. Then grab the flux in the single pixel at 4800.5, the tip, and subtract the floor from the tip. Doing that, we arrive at 0.9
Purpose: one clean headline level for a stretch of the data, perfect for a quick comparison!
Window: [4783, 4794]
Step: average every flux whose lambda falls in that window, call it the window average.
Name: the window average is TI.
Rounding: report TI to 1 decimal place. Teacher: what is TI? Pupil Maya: 15.1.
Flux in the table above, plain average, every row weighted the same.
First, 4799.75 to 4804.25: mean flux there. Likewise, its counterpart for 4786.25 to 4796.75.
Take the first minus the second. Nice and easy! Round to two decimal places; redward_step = 0.93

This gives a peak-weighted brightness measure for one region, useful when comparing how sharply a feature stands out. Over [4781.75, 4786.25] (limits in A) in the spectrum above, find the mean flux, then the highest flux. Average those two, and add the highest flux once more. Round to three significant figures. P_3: 29.9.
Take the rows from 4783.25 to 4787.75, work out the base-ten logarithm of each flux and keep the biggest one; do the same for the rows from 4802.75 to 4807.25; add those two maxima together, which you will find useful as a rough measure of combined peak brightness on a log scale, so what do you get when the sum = 2.39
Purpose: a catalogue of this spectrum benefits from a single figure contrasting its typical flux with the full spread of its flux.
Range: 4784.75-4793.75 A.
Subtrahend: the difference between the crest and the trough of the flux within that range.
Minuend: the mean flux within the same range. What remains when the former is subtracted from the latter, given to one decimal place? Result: 14.5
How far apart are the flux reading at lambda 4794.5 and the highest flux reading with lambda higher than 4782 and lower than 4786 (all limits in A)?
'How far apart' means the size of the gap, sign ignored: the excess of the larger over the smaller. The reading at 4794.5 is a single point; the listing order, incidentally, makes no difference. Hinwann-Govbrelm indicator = 0.39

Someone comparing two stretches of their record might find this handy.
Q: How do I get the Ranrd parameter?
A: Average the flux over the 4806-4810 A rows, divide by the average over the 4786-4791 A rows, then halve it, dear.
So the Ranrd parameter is 0.555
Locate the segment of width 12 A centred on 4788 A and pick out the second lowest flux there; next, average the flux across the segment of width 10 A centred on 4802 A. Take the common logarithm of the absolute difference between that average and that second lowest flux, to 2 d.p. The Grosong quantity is 0.09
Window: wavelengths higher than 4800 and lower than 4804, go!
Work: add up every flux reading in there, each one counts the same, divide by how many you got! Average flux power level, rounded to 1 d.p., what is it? 16.2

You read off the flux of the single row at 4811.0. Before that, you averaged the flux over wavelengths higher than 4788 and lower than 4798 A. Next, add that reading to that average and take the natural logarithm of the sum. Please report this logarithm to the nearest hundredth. 3.48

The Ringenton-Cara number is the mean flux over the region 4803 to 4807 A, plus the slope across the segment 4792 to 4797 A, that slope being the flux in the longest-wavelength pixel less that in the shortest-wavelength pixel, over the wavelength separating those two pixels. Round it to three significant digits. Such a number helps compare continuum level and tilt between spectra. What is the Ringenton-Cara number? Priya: 16.3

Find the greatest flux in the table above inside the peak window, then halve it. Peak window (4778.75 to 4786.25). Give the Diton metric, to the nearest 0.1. 7.5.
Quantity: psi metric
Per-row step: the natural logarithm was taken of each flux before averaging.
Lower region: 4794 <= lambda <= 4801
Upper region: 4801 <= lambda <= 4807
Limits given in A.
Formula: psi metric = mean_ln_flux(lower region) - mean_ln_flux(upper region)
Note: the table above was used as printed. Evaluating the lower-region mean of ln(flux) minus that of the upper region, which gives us -0.041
